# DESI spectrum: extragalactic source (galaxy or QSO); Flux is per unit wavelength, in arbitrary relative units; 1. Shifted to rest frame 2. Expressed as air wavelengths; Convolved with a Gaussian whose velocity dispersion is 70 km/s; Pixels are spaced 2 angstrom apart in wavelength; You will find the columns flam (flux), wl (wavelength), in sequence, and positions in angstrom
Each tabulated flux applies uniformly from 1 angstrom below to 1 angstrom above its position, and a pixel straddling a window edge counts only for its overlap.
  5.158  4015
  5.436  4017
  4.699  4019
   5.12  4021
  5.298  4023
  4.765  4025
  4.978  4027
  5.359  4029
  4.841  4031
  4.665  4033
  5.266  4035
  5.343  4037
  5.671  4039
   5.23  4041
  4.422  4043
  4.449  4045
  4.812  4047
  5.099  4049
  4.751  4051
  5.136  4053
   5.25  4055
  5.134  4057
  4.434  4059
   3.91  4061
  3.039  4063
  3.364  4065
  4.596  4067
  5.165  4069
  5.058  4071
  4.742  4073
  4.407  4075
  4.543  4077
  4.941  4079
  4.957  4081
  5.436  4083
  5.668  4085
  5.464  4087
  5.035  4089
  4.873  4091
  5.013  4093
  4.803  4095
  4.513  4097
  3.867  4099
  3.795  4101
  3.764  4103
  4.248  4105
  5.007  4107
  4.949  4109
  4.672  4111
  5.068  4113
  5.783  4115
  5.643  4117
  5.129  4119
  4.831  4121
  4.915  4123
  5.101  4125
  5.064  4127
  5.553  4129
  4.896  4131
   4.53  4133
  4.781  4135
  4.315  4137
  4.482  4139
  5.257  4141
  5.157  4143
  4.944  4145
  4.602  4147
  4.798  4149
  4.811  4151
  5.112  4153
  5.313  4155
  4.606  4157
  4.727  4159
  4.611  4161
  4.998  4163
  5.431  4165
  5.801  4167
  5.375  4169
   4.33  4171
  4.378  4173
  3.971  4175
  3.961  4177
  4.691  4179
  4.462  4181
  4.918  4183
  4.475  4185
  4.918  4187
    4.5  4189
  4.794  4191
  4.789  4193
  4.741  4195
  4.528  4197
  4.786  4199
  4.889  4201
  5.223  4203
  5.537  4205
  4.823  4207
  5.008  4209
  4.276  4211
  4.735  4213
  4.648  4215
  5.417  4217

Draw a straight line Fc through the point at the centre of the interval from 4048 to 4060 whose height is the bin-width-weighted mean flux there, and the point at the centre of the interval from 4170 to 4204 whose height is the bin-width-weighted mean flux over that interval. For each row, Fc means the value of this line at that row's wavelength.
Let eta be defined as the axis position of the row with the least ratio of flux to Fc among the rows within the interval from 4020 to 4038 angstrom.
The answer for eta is 4033 angstrom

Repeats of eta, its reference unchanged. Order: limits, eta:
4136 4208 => 4177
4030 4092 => 4063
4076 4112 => 4103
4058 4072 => 4063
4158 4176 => 4175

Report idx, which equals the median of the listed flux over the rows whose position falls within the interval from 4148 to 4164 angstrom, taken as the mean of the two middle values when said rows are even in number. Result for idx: 4.80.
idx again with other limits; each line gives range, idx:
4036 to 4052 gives 4.96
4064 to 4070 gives 4.60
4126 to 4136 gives 4.90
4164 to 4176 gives 4.88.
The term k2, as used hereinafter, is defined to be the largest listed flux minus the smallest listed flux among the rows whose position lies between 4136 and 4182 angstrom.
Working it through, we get 1.8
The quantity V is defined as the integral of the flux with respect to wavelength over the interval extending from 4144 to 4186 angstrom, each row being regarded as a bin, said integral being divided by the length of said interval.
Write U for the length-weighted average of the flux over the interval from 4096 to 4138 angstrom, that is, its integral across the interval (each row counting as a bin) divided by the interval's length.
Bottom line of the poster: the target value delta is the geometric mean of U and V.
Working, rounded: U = 4.78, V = 4.78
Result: 4.78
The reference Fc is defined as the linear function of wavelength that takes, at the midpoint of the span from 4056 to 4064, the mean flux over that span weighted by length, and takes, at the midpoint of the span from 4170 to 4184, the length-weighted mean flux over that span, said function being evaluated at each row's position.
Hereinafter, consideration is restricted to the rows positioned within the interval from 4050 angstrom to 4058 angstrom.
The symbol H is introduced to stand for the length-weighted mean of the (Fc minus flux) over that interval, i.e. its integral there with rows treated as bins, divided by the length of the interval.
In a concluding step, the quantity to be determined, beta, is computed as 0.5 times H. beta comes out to -0.48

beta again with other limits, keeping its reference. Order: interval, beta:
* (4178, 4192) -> -0.14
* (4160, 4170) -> -0.44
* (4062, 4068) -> 0.24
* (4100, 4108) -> 0.01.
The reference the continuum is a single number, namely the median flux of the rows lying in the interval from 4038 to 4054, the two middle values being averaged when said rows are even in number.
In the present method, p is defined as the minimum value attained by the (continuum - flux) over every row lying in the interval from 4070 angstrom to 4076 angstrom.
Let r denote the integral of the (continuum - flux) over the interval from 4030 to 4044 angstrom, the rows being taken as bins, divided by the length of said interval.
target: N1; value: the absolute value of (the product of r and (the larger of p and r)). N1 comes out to 0.011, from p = -0.10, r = -0.11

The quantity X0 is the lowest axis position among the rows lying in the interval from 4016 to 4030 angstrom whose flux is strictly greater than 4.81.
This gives 4017 angstrom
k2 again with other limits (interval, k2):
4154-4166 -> 0.8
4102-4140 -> 2.0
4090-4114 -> 1.3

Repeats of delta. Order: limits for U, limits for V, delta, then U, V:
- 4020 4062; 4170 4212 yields 4.81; 4.95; 4.67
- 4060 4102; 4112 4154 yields 4.81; 4.63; 4.99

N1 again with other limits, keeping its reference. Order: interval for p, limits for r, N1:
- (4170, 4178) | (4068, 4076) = 0.065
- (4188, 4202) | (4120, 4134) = 0.002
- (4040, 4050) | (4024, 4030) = 0.006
